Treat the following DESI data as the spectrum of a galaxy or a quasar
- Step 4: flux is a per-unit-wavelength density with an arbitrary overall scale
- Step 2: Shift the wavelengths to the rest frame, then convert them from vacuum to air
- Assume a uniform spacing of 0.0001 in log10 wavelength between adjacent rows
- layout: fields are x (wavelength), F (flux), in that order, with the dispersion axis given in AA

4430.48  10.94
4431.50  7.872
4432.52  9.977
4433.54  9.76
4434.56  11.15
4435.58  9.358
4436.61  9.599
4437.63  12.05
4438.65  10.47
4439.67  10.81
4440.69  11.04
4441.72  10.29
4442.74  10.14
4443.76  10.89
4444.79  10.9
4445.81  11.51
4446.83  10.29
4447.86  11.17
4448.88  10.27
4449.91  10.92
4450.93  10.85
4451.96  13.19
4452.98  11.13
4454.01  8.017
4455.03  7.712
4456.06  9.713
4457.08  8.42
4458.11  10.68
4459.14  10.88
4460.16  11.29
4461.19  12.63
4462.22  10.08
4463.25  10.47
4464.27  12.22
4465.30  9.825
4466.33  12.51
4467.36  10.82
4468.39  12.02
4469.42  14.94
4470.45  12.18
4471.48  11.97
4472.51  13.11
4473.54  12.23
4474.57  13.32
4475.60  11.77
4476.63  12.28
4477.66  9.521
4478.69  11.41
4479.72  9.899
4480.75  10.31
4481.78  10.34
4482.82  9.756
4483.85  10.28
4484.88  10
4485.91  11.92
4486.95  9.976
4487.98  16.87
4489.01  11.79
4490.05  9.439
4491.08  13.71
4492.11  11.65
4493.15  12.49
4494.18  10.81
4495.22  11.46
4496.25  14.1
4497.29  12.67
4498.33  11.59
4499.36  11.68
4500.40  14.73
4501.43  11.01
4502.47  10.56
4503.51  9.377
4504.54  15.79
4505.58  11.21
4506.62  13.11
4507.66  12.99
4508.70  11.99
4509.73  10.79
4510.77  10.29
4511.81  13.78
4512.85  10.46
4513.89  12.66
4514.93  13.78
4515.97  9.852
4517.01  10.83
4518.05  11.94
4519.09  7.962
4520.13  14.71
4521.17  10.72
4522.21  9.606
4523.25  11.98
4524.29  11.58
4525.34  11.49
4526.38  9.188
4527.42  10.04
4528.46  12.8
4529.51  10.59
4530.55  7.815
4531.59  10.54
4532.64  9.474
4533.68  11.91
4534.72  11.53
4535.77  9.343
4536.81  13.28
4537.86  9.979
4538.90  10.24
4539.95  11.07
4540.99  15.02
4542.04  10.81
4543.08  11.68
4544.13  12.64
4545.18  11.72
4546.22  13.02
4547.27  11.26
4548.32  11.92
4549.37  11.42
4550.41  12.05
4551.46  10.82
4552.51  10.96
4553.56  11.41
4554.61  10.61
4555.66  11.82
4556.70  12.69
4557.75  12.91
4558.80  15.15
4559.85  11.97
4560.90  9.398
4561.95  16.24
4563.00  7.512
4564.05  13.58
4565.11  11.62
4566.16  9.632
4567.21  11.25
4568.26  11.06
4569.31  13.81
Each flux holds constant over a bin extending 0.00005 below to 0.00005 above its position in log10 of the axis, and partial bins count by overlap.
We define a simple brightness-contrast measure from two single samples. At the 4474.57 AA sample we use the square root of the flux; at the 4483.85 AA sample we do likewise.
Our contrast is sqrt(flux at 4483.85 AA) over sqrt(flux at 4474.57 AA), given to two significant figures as 0.88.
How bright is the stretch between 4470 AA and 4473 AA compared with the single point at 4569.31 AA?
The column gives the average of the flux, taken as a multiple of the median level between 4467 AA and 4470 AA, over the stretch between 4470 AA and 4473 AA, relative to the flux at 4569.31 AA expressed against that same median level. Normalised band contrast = 0.90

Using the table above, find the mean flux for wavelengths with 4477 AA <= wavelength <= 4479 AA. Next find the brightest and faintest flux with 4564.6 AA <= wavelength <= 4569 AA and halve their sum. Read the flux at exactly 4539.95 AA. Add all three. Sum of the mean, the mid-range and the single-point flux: 32.2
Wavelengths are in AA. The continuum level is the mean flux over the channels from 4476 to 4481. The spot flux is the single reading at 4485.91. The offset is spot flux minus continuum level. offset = 1.2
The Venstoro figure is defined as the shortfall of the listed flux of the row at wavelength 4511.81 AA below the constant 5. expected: -8.8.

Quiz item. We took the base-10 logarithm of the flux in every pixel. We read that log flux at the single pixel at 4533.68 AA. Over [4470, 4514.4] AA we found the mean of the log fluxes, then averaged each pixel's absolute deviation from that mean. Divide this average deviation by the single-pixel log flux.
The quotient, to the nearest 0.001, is 0.044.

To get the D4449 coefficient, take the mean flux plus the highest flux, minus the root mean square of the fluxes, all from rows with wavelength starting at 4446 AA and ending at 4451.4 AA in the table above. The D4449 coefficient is 11.2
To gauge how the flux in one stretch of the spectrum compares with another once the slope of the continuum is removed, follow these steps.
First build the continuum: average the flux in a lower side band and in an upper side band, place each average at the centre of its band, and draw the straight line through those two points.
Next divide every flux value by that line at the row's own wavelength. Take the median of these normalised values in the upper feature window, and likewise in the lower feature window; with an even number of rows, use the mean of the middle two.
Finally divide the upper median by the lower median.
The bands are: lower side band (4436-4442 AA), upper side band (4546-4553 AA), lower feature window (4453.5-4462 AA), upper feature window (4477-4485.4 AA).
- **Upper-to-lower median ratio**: 0.97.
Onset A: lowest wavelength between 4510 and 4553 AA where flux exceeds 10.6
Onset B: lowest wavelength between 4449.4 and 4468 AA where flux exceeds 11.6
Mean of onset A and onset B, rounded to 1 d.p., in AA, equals 4481.9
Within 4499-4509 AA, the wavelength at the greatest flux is 4504.54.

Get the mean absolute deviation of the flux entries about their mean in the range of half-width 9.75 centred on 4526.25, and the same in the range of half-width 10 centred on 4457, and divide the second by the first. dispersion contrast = 0.9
